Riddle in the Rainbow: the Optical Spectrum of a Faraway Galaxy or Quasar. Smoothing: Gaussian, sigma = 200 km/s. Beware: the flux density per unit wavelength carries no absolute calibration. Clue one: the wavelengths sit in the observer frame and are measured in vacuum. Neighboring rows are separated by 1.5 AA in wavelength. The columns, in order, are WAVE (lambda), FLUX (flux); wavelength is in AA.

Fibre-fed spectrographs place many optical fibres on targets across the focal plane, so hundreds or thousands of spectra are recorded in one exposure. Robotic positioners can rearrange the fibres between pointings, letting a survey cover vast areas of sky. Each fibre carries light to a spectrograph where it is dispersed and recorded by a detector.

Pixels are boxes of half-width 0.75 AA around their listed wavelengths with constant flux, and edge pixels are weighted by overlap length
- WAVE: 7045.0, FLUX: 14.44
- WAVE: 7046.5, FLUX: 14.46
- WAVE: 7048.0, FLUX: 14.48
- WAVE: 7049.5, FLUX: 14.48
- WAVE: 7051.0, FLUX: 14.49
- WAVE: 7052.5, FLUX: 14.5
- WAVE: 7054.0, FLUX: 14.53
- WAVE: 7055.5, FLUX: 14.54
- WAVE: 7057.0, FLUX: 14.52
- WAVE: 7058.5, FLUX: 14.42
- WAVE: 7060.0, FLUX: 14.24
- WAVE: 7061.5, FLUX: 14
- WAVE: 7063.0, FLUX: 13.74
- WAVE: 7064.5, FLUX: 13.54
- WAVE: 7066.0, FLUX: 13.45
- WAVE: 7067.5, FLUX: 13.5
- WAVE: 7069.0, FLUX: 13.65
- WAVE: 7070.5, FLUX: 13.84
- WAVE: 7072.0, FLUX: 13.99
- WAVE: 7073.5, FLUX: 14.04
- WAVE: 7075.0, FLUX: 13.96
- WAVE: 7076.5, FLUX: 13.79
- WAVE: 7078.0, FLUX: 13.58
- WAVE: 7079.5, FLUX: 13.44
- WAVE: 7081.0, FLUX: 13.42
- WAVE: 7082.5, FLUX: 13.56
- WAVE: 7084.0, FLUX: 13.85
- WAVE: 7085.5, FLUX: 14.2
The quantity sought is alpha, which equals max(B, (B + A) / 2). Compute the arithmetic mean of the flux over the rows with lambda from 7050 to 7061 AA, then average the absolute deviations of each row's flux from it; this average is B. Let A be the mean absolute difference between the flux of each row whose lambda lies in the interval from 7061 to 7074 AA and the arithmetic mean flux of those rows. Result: 0.135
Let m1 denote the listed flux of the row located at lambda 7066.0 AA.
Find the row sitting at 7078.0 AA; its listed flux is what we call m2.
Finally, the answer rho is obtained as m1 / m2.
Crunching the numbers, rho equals 0.99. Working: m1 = 13.45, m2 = 13.58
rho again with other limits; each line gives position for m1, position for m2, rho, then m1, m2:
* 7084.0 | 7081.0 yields 1.03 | 13.85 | 13.42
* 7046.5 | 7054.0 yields 1.00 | 14.46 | 14.53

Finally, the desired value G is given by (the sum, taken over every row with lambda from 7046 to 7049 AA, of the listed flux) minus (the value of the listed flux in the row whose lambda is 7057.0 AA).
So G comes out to 14.4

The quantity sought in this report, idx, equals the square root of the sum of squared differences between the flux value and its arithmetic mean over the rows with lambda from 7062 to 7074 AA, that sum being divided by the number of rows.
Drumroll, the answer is 0.2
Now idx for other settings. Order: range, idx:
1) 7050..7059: 0.0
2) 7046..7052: 0.0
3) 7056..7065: 0.4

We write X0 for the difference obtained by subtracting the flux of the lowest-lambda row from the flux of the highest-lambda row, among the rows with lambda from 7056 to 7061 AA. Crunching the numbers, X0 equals -0.3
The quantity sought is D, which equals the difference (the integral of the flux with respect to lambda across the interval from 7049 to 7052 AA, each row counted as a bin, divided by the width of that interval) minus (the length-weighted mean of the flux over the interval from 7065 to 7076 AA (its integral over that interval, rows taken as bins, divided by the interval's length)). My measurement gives 0.72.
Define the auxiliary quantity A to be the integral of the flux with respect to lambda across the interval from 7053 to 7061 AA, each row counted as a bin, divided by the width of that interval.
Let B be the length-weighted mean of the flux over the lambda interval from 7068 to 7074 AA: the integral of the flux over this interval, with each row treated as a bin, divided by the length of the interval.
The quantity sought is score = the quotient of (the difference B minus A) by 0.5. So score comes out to -1.2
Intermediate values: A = 14.4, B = 13.9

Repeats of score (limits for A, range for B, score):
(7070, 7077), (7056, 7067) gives 0.1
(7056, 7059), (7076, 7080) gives -1.8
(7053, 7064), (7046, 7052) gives 0.4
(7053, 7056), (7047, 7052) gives -0.1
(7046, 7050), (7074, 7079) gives -1.4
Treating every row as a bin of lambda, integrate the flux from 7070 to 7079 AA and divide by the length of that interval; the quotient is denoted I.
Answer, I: 13.86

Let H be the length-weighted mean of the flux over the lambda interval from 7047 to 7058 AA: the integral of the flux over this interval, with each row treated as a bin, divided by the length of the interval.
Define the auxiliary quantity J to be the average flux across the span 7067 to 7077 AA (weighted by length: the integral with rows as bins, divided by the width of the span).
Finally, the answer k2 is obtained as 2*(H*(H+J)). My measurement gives 822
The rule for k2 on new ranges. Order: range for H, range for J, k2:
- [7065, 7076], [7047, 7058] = 779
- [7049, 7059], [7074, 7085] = 817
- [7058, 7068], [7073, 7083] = 761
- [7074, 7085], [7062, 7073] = 749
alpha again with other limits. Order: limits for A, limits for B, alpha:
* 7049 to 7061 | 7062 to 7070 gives 0.095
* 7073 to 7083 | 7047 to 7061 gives 0.136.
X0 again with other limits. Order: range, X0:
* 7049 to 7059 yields -0.1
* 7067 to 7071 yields 0.3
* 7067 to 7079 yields 0.1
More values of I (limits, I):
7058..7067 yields 13.87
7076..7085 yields 13.62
